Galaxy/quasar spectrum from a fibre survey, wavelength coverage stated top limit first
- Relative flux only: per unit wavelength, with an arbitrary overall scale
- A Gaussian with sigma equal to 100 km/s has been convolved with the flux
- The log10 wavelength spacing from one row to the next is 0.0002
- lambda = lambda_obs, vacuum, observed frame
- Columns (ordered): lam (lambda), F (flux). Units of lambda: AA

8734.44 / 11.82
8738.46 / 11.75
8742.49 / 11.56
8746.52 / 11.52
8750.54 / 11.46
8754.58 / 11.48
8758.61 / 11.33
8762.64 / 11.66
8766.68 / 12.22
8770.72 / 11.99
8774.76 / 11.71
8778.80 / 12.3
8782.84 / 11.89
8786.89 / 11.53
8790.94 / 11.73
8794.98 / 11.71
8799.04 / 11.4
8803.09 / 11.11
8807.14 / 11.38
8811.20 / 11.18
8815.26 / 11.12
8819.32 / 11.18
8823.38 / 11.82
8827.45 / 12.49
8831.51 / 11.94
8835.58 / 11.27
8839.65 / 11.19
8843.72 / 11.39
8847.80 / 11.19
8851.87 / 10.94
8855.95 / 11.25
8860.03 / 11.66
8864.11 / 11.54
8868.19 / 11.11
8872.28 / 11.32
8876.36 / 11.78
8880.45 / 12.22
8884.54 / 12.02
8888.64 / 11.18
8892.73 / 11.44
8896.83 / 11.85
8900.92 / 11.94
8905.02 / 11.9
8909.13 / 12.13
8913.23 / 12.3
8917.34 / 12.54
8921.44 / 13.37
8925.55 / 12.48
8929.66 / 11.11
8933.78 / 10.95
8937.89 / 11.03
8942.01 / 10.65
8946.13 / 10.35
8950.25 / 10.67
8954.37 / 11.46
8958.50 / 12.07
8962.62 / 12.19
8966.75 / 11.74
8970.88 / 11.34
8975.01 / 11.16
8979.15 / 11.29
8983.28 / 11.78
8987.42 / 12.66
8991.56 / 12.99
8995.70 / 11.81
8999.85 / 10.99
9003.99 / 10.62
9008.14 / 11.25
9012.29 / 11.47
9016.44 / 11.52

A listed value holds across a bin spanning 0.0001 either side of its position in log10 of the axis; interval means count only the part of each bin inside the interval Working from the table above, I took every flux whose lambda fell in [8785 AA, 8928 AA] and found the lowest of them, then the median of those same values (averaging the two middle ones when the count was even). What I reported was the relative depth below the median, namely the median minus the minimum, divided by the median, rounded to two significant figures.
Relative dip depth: 0.052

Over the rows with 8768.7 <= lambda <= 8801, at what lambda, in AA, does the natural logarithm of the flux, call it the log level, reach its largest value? 8778.80 AA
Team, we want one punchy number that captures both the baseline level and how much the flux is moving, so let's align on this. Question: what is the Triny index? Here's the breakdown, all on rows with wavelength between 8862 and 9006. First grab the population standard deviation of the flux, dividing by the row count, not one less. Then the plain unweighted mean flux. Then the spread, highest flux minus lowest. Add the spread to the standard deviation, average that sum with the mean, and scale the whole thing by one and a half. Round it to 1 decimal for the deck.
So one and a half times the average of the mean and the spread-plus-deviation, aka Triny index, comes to 11.5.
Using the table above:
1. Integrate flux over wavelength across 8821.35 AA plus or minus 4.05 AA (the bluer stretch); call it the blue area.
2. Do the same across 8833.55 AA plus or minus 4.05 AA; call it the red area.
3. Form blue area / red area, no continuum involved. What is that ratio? 0.99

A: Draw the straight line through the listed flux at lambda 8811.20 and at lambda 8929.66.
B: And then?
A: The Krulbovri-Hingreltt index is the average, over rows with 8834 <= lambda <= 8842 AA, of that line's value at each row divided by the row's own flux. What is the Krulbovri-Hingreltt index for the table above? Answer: 0.994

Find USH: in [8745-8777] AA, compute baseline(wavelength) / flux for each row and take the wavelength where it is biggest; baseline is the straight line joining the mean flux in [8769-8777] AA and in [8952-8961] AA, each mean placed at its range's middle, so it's 8758.61 AA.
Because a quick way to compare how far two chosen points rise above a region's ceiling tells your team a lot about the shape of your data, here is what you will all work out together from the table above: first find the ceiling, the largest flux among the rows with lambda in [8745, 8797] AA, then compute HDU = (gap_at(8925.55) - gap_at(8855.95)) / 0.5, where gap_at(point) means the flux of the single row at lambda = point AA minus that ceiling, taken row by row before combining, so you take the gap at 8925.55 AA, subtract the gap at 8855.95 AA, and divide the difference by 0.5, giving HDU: 2.5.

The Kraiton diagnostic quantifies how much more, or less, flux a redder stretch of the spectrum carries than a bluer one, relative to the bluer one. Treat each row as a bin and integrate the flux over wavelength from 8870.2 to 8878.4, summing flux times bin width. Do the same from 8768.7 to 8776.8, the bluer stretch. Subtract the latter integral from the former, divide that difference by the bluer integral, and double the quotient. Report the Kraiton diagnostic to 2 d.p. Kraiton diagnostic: -0.03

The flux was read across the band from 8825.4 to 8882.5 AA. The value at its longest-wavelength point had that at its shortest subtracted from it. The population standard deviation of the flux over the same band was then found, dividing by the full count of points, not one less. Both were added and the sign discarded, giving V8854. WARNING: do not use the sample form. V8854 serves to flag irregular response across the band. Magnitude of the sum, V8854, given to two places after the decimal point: 0.16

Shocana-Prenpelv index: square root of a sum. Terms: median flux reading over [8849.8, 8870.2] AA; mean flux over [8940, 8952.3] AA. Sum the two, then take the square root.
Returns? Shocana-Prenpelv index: 4.67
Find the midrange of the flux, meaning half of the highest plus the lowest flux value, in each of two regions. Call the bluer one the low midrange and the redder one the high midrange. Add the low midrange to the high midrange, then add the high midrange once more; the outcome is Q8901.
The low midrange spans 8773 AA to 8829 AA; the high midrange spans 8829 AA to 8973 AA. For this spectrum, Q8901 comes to 35.5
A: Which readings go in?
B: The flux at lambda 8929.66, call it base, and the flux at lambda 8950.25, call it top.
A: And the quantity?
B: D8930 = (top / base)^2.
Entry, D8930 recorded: 0.922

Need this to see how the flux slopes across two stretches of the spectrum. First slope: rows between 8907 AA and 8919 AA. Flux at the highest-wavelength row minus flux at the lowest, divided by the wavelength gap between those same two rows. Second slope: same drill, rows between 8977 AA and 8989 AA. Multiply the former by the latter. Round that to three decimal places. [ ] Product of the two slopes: 0.008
